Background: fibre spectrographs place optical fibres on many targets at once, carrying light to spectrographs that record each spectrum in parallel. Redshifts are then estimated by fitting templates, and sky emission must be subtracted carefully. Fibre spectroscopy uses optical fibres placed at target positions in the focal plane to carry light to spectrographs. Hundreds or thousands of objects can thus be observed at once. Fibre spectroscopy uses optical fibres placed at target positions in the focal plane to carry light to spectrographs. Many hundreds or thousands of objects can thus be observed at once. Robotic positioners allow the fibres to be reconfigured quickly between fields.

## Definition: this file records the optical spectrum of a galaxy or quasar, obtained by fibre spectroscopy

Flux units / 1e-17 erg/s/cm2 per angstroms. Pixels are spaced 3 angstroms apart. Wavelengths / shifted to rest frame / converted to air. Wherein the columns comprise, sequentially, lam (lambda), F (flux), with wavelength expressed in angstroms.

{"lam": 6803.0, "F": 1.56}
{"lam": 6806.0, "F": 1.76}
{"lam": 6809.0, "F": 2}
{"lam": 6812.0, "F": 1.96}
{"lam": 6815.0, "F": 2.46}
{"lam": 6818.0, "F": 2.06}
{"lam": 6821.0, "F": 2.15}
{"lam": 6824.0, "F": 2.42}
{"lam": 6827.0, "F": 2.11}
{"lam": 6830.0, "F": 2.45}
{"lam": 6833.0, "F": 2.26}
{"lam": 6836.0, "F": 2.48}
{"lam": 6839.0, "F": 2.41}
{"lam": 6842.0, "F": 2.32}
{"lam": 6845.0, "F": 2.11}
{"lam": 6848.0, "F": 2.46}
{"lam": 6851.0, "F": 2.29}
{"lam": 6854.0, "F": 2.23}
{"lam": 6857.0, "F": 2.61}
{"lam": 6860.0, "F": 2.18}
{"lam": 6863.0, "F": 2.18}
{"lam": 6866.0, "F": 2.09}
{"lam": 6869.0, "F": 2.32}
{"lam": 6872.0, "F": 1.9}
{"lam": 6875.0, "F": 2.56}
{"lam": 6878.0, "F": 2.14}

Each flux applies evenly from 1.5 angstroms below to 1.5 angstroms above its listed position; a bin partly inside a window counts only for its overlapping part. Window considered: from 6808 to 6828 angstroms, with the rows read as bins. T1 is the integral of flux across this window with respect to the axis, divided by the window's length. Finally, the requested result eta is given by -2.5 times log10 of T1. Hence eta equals -0.842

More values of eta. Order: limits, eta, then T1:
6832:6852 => -0.921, 2.336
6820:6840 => -0.917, 2.328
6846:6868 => -0.899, 2.288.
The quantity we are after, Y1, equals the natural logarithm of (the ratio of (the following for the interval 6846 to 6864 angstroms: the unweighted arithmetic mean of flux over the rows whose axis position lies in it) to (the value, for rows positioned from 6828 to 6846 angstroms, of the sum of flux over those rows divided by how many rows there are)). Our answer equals -0.01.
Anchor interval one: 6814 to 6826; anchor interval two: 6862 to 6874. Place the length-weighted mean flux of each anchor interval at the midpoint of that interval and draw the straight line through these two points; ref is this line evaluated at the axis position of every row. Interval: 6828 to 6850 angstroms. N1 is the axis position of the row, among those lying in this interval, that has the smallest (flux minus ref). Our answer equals 6845.0 angstroms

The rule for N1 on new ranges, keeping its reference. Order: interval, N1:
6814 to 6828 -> 6818.0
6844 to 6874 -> 6872.0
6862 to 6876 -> 6872.0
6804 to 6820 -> 6806.0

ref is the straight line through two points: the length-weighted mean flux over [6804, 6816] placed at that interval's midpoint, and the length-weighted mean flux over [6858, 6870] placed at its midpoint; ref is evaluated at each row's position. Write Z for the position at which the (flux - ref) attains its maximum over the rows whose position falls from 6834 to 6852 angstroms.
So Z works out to 6836.0 angstroms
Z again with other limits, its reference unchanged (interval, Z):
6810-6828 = 6815.0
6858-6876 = 6875.0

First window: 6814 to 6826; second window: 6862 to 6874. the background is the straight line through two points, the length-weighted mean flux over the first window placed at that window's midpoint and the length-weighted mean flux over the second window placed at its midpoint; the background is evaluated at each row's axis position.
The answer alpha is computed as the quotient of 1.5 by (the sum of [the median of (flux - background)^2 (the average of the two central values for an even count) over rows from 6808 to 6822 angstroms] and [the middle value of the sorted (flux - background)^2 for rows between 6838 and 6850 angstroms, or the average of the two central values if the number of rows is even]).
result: 22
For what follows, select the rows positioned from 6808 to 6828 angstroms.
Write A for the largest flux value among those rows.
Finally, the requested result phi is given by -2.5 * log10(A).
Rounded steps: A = 2.46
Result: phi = -0.98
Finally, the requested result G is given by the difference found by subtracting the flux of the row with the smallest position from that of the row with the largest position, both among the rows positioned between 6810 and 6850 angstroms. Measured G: 0.50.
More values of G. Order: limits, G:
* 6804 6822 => 0.39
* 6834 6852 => -0.19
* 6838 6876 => 0.15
